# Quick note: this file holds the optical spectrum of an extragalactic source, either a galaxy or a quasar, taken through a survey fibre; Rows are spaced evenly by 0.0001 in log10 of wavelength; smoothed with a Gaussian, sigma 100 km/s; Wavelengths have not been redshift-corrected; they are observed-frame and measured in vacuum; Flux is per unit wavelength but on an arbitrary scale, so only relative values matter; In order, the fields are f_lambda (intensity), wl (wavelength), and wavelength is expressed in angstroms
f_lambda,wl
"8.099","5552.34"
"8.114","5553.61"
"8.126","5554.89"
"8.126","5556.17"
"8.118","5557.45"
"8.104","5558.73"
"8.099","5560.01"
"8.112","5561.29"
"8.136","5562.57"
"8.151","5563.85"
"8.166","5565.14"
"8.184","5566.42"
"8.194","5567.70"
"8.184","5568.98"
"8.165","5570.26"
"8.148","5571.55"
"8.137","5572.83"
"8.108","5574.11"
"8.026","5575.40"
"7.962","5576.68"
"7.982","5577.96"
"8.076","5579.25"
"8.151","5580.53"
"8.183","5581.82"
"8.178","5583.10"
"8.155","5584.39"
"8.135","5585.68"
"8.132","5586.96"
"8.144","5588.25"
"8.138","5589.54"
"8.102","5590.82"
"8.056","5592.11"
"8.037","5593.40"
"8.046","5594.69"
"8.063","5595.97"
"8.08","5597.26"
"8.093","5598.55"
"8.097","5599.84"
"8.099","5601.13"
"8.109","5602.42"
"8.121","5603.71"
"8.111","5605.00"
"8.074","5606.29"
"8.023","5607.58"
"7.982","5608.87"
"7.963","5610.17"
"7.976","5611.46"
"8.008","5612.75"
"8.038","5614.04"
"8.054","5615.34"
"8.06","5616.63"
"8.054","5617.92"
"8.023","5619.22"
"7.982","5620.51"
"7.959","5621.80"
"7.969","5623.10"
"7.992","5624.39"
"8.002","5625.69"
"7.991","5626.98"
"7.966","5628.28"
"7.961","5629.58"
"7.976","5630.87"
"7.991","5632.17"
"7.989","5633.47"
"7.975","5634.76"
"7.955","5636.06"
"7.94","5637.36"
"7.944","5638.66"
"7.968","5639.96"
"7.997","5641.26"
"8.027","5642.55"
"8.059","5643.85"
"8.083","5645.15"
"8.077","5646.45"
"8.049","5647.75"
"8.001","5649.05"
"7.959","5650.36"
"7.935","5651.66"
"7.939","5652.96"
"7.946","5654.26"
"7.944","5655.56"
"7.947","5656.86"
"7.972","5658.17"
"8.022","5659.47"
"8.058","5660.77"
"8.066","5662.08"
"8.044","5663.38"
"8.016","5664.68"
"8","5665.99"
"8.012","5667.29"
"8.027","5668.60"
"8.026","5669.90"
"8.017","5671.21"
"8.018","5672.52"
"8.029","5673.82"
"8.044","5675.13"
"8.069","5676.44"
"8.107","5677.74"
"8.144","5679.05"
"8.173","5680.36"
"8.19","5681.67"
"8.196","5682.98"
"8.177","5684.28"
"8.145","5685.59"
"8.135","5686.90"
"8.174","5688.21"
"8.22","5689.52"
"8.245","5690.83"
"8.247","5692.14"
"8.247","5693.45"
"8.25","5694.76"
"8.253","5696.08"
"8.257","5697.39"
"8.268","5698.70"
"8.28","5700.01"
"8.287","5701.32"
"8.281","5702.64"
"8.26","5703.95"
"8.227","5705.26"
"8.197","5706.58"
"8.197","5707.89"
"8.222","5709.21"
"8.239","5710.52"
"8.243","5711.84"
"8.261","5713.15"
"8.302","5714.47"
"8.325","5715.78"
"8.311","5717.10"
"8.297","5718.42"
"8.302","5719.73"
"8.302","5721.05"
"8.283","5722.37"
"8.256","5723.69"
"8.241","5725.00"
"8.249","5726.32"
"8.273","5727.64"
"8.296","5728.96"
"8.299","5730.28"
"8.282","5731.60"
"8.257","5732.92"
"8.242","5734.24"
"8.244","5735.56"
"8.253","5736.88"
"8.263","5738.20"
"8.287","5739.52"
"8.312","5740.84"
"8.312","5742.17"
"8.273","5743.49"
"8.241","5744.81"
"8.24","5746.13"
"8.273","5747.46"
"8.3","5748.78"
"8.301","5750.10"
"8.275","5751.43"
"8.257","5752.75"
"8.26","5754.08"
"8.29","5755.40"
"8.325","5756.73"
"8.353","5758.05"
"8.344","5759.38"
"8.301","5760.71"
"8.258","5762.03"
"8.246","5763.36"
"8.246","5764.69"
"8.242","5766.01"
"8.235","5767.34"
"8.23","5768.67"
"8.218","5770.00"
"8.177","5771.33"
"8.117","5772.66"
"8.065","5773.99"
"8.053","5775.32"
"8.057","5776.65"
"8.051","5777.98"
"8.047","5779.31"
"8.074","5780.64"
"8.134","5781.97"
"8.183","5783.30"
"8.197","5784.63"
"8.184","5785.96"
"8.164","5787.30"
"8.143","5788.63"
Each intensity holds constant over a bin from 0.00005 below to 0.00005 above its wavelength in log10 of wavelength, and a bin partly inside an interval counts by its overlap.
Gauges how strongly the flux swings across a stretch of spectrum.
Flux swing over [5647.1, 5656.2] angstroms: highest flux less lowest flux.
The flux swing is 0.11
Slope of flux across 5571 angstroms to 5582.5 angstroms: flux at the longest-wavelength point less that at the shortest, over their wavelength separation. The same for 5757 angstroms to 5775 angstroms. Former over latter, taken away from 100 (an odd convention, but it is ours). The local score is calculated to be 100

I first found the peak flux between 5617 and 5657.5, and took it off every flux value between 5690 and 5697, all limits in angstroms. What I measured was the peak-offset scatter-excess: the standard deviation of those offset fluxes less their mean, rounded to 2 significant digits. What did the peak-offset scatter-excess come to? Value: -0.16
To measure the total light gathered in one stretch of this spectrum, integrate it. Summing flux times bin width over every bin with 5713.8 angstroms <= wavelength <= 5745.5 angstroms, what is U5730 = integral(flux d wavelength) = 262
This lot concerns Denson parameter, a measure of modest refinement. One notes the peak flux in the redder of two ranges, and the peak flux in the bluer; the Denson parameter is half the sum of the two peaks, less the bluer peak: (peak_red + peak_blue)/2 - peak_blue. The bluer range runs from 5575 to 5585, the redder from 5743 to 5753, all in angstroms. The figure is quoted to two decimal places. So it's 0.06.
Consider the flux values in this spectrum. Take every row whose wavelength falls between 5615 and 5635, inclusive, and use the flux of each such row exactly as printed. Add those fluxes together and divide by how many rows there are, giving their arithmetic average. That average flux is 8.00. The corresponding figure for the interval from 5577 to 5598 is 8.10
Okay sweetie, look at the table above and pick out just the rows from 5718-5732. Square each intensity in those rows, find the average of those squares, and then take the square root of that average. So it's 8.28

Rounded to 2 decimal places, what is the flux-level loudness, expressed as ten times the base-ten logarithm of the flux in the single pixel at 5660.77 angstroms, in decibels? 9.06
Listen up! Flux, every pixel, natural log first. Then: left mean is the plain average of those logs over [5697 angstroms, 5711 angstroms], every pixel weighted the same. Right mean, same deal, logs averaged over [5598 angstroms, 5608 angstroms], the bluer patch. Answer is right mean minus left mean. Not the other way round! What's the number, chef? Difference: -0.019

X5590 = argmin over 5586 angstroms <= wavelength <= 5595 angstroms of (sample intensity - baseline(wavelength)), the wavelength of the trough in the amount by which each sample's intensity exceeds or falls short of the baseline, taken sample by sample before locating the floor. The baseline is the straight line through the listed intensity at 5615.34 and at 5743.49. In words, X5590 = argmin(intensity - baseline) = 5593.40 angstroms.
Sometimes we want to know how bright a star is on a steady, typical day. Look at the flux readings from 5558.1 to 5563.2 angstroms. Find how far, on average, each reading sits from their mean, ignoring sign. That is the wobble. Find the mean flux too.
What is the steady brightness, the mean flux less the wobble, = 8.10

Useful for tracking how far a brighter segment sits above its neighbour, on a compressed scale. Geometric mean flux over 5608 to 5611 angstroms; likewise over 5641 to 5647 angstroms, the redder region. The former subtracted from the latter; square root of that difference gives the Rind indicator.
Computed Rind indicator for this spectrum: 0.28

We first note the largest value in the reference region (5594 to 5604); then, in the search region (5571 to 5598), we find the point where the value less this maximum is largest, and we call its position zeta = 5581.82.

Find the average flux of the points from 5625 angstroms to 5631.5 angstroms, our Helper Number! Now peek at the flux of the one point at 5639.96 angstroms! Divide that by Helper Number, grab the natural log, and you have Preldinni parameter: -0.001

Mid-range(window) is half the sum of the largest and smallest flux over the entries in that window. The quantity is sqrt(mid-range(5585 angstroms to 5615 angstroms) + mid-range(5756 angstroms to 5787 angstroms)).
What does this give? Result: 4.03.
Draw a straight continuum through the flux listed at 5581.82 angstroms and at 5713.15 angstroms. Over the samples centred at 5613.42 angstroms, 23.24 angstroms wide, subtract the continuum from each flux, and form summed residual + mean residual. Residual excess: -3.3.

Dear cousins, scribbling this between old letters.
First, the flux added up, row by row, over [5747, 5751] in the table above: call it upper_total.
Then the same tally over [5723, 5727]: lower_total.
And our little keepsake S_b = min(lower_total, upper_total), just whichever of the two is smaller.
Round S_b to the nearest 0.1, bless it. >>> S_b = 24.7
